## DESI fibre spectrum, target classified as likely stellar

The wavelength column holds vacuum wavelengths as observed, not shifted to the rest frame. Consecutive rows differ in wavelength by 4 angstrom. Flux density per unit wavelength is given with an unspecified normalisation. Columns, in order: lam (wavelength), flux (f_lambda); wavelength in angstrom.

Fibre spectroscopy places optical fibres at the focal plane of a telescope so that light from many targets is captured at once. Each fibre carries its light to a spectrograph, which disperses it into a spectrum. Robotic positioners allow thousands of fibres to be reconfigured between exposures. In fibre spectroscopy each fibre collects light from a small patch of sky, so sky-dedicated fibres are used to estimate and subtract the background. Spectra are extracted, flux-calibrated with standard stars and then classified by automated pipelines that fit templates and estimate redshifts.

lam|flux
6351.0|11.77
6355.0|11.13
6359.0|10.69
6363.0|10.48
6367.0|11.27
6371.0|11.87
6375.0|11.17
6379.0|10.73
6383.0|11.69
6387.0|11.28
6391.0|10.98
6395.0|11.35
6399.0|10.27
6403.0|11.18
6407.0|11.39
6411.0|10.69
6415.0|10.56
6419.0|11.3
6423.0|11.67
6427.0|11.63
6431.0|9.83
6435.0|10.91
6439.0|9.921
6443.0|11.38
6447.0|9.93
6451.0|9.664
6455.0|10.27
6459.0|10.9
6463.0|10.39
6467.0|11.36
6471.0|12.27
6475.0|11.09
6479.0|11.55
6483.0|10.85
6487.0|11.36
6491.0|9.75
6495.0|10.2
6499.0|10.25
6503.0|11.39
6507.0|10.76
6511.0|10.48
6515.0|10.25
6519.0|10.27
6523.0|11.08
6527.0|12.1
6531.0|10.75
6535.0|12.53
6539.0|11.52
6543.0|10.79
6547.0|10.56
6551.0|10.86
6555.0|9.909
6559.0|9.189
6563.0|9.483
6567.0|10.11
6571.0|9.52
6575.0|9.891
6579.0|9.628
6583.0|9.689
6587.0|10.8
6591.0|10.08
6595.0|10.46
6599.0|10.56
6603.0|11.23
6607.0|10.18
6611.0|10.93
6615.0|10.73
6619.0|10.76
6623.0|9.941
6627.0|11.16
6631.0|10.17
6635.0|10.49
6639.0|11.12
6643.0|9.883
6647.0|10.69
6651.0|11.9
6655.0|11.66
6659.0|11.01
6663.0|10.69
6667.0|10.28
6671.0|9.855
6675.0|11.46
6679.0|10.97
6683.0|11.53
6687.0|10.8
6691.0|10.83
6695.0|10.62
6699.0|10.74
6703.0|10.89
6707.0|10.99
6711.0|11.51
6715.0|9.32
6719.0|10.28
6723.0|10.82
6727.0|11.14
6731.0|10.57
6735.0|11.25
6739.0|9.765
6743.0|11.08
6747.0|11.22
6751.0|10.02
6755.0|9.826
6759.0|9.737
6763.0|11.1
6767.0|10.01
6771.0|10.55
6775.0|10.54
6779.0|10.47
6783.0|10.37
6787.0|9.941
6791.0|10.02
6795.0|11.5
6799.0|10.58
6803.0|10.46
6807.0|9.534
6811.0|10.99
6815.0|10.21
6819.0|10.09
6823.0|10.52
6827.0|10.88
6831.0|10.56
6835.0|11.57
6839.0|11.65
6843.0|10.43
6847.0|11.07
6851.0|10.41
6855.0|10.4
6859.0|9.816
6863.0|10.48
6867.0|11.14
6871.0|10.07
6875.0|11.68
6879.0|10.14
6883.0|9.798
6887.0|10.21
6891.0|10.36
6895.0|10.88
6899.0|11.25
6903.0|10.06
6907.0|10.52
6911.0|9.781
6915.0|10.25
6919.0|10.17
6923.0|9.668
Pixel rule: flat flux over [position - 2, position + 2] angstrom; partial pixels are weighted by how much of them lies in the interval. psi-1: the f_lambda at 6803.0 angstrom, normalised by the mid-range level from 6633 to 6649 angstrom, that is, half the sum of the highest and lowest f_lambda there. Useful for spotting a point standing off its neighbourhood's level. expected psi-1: 1.00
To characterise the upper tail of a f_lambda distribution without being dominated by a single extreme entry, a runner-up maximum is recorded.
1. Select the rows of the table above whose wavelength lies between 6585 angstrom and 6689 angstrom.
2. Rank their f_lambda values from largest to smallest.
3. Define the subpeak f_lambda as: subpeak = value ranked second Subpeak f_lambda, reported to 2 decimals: 11.66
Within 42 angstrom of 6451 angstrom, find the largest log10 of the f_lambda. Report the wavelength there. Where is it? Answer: 6471.0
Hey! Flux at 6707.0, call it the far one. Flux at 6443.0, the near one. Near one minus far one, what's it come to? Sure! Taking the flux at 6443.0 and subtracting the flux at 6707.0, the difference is 0.39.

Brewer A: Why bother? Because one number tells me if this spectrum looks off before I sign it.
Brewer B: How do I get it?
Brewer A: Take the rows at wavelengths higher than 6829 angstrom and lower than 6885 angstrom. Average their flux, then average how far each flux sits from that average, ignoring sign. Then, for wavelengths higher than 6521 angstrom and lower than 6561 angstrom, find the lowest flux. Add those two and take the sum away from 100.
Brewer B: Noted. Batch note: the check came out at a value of 90.3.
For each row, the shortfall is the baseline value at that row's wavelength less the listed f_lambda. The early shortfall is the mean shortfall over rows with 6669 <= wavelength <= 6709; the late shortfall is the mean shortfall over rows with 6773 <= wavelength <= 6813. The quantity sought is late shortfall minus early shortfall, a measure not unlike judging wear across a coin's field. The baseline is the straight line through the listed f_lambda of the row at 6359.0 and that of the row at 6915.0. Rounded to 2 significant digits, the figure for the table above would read 0.35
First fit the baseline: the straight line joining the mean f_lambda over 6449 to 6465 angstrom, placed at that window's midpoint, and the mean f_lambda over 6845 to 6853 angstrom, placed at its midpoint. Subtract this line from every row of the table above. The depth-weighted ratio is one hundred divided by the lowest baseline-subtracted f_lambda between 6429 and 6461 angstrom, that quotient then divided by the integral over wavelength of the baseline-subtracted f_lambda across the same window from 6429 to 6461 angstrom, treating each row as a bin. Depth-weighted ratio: -85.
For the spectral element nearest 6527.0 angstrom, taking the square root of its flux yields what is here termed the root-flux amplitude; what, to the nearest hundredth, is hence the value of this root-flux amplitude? 3.48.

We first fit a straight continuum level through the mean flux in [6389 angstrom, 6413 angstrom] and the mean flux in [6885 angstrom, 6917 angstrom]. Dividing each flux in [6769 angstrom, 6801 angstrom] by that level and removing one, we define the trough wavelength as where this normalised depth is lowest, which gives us 6787.0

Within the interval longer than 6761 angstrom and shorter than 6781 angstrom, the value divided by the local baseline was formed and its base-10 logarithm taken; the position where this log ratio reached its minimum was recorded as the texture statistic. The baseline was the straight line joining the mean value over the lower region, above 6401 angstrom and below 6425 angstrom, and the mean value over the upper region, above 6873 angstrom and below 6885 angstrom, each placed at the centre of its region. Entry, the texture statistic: 6767.0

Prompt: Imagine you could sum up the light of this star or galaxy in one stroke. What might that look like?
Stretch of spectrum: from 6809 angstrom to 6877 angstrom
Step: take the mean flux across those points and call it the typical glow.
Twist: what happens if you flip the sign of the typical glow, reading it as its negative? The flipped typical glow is -10.7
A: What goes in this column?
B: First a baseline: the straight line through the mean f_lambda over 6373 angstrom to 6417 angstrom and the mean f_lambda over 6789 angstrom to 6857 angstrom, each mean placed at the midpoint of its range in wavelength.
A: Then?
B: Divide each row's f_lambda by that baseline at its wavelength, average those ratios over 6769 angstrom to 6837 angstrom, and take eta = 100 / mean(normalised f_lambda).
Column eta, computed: 101.3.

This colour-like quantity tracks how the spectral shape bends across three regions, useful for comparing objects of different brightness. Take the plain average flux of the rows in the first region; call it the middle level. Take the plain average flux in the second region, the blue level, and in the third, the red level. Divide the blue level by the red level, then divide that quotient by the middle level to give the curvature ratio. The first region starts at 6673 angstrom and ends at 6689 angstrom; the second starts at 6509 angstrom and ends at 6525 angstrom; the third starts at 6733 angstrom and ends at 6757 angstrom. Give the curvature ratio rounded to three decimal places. 0.089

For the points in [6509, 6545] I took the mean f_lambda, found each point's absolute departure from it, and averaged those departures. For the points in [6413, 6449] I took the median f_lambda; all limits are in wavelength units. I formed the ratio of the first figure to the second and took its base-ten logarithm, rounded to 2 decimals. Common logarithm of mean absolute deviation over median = -1.23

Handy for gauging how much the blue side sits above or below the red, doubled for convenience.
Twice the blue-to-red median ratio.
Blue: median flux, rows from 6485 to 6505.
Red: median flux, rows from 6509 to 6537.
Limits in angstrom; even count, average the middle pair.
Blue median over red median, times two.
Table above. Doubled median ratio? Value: 1.91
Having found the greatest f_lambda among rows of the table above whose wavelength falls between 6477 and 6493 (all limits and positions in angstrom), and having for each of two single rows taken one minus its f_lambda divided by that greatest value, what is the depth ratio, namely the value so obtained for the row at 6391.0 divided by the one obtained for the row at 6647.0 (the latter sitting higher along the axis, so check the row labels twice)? 0.7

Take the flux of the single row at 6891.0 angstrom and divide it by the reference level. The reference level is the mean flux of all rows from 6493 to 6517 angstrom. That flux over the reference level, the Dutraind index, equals 0.98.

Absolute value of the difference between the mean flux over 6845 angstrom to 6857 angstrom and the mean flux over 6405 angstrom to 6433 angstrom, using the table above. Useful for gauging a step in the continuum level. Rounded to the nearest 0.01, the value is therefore 0.38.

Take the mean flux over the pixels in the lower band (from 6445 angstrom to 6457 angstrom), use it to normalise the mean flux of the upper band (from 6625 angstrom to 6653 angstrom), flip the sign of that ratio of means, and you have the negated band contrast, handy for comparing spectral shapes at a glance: -1.08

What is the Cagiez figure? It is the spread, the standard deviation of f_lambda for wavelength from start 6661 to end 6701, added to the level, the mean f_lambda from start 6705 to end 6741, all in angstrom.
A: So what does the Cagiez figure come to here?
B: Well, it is 11.1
